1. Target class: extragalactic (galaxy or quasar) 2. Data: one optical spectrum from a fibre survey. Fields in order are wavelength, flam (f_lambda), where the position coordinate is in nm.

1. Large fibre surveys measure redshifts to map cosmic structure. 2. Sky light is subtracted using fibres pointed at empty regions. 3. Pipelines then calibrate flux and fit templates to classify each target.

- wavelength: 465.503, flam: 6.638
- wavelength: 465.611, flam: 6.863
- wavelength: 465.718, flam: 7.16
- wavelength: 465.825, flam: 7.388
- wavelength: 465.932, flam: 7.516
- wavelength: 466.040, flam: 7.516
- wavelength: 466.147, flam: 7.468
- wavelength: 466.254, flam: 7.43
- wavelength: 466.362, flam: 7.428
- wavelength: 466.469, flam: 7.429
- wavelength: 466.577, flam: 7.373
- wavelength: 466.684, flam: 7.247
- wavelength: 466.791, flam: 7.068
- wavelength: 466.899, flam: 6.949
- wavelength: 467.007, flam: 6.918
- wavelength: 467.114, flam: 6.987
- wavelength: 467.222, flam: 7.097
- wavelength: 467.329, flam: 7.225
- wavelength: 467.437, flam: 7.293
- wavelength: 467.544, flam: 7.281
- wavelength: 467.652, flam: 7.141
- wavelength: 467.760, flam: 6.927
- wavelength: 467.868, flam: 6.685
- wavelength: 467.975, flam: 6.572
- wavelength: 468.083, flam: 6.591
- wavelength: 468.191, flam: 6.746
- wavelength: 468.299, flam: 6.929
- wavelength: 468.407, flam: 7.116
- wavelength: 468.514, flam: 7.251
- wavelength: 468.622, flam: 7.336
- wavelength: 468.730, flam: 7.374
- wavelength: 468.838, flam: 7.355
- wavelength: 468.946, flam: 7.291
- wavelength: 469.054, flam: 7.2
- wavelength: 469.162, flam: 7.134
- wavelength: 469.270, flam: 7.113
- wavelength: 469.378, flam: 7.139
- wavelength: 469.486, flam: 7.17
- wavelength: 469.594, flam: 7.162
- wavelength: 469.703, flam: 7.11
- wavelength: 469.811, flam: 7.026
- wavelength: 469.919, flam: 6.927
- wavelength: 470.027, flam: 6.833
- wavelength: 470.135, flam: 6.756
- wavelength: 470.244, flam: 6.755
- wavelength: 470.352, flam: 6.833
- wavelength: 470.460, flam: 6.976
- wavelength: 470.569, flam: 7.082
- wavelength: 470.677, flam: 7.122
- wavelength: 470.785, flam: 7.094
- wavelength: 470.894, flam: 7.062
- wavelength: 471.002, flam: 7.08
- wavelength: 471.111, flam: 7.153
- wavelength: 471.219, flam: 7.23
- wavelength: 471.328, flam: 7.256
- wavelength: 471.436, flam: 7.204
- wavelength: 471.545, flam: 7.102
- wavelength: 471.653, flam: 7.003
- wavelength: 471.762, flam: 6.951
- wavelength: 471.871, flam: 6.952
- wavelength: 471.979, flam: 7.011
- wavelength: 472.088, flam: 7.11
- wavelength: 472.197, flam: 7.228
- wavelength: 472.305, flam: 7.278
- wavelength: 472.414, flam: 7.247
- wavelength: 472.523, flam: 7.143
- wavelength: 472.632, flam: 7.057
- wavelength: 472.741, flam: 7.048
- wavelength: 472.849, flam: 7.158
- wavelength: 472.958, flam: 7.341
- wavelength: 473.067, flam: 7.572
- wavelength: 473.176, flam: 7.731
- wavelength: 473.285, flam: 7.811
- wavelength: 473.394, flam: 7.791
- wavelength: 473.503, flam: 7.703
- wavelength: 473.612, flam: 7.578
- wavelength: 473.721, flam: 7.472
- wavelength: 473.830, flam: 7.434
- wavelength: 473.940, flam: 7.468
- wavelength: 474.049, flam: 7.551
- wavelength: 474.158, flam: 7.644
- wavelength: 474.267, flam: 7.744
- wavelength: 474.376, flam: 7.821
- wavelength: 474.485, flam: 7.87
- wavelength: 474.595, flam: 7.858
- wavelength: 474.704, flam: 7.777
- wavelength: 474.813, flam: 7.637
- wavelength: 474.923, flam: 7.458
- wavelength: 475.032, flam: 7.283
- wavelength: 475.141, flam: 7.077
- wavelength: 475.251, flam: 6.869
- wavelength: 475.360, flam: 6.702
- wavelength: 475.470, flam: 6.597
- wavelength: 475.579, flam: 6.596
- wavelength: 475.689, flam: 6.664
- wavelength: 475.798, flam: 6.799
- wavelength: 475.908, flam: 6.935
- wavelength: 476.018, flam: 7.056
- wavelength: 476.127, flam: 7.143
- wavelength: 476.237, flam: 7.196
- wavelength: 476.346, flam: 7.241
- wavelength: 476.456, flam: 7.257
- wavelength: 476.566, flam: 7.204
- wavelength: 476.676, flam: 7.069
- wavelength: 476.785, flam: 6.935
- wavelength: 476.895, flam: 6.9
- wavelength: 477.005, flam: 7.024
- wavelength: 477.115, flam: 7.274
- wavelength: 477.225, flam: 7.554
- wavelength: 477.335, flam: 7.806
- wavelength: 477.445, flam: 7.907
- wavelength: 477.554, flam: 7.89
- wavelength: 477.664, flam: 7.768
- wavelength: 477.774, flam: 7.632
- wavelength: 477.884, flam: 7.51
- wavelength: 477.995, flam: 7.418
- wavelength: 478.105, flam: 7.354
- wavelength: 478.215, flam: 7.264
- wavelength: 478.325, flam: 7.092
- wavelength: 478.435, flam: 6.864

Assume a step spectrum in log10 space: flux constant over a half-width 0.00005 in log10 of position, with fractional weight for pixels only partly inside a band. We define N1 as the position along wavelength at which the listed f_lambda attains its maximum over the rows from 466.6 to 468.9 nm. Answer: 468.730 nm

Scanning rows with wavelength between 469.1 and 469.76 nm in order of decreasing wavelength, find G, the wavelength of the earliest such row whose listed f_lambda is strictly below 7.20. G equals 469.703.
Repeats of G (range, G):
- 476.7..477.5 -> 477.005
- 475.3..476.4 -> 476.237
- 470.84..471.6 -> 471.545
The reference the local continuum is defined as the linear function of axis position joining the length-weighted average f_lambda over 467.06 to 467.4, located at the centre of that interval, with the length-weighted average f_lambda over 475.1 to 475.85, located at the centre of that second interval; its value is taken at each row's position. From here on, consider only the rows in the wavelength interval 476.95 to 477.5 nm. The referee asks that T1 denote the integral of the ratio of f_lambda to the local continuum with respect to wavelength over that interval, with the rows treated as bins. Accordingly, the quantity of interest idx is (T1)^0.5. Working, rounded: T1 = 0.62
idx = 0.79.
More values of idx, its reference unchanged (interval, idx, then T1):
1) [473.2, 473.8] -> 0.82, 0.67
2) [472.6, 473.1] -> 0.73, 0.53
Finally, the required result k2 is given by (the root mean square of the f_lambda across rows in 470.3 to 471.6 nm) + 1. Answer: 8.10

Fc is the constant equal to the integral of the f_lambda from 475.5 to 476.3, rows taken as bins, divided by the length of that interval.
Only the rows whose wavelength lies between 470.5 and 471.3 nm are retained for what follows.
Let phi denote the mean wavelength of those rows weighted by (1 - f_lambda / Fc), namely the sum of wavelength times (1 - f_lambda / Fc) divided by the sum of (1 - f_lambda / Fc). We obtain 470.93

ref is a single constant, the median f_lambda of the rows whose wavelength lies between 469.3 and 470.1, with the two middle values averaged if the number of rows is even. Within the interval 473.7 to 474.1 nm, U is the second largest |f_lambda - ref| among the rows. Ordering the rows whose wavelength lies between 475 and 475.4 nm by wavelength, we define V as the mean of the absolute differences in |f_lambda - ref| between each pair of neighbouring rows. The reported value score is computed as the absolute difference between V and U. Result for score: 0.2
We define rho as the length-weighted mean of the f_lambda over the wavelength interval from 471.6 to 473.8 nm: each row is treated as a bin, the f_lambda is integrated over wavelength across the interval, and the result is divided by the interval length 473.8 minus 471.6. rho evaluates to 7.31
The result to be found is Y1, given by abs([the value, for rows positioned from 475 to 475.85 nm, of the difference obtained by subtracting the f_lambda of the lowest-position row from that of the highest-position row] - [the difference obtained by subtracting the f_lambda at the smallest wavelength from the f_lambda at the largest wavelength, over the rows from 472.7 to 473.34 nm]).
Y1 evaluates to 1.25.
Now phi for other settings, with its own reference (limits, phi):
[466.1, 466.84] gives 466.41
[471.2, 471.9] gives 471.41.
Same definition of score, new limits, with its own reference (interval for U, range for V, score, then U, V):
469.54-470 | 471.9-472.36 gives 0.0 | 0.1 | 0.089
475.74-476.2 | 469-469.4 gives 0.1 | 0.2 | 0.038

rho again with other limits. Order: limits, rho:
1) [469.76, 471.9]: 7.02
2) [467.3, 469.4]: 7.08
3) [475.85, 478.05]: 7.33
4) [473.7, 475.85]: 7.31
